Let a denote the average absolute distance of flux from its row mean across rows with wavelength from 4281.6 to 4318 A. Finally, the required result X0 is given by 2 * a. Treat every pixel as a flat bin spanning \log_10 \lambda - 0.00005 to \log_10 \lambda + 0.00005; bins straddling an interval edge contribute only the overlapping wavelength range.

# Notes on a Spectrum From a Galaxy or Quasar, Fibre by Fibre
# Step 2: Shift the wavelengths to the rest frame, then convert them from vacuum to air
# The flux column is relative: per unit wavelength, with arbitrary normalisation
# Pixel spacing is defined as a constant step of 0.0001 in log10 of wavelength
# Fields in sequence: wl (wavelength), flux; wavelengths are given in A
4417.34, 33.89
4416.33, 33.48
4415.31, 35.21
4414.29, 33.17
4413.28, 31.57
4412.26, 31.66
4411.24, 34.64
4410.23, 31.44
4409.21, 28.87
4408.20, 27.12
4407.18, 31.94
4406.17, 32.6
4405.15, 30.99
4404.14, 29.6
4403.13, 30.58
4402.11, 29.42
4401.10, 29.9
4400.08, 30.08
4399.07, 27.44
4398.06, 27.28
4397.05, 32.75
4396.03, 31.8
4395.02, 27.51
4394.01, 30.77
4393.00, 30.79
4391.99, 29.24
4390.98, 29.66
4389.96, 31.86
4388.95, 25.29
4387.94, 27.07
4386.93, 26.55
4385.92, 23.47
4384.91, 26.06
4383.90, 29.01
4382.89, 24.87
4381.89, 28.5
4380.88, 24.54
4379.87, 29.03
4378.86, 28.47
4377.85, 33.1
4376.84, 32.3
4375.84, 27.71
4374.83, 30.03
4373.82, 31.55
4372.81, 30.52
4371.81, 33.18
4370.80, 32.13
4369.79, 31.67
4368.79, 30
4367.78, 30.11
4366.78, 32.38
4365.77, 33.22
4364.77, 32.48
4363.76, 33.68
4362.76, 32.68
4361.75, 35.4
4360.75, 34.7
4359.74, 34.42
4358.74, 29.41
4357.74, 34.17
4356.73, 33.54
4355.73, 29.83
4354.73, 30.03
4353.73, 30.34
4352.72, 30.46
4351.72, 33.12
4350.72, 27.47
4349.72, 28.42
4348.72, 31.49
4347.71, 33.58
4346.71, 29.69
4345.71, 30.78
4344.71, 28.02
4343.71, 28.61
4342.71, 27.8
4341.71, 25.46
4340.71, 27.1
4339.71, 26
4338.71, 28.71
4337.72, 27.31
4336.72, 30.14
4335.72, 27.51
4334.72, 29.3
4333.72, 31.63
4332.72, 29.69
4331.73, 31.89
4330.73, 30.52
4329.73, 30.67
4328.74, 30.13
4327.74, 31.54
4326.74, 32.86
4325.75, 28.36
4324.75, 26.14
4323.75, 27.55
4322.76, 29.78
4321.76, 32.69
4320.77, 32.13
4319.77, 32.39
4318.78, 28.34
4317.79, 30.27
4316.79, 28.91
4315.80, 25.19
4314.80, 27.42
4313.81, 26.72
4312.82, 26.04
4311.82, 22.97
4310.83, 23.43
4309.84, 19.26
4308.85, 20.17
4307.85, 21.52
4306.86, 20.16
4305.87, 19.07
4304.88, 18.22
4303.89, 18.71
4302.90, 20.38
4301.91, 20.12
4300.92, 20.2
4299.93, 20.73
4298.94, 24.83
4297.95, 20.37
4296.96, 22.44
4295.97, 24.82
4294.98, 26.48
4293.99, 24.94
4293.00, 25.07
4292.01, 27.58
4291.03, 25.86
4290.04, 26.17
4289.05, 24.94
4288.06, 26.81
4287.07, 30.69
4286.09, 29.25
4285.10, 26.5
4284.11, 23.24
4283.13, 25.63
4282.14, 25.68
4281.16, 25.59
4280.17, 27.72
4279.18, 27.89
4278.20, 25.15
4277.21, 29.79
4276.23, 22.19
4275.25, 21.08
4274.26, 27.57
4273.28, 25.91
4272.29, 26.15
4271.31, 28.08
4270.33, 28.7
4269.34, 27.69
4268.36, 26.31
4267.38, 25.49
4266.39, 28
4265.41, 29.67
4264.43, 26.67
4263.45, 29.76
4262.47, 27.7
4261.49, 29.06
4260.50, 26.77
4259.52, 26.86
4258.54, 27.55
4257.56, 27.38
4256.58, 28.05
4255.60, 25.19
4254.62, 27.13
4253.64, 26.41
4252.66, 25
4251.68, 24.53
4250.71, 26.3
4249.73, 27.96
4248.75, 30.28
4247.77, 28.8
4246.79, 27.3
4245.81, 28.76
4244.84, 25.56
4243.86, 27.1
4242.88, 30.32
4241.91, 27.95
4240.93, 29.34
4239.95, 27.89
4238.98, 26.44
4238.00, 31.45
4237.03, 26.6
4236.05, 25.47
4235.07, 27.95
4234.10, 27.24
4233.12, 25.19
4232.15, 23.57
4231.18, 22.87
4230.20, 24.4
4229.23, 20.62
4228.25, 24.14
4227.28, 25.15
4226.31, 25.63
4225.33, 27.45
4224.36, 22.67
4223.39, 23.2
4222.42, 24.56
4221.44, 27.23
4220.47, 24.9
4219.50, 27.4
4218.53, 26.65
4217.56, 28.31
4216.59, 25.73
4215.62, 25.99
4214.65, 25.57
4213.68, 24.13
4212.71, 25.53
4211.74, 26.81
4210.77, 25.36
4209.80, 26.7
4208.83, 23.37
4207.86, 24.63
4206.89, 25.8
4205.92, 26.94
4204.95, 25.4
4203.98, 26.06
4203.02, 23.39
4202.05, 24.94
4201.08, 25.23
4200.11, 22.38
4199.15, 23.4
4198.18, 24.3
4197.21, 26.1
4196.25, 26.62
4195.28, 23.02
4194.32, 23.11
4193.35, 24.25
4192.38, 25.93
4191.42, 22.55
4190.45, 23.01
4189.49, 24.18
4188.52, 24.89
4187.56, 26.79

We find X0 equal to 5.86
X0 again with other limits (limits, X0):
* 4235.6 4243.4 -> 3.28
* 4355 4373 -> 2.95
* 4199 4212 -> 2.30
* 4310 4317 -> 3.34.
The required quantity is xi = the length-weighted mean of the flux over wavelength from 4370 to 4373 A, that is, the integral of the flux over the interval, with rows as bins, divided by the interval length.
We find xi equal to 32.1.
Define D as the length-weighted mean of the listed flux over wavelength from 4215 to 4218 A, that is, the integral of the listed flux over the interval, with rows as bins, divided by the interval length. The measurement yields 26.6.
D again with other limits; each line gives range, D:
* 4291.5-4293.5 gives 26.4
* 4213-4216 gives 25.2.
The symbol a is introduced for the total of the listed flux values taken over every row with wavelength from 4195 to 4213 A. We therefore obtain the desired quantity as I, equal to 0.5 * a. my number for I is 238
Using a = 476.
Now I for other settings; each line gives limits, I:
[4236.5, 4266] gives 415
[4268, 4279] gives 144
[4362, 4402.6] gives 594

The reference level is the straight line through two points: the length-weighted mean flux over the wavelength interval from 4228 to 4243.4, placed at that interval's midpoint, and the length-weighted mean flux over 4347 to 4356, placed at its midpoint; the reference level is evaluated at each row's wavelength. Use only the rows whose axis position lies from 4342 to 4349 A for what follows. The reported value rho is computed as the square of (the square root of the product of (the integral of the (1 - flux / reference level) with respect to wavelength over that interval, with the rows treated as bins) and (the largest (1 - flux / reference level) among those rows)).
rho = 0.01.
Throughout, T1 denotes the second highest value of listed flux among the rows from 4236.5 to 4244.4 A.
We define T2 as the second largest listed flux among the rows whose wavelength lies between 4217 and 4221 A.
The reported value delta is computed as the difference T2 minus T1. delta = -3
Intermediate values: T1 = 30.32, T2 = 27.4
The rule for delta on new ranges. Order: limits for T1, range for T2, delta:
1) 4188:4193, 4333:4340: 5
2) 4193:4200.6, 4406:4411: 6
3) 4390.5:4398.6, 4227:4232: -7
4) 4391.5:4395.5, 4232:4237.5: -4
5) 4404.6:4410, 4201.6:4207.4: -6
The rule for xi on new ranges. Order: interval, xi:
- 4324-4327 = 28.7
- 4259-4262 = 27.5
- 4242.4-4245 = 27.9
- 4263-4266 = 28.7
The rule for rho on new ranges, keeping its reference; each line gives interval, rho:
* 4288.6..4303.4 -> 0.76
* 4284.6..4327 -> 1.98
